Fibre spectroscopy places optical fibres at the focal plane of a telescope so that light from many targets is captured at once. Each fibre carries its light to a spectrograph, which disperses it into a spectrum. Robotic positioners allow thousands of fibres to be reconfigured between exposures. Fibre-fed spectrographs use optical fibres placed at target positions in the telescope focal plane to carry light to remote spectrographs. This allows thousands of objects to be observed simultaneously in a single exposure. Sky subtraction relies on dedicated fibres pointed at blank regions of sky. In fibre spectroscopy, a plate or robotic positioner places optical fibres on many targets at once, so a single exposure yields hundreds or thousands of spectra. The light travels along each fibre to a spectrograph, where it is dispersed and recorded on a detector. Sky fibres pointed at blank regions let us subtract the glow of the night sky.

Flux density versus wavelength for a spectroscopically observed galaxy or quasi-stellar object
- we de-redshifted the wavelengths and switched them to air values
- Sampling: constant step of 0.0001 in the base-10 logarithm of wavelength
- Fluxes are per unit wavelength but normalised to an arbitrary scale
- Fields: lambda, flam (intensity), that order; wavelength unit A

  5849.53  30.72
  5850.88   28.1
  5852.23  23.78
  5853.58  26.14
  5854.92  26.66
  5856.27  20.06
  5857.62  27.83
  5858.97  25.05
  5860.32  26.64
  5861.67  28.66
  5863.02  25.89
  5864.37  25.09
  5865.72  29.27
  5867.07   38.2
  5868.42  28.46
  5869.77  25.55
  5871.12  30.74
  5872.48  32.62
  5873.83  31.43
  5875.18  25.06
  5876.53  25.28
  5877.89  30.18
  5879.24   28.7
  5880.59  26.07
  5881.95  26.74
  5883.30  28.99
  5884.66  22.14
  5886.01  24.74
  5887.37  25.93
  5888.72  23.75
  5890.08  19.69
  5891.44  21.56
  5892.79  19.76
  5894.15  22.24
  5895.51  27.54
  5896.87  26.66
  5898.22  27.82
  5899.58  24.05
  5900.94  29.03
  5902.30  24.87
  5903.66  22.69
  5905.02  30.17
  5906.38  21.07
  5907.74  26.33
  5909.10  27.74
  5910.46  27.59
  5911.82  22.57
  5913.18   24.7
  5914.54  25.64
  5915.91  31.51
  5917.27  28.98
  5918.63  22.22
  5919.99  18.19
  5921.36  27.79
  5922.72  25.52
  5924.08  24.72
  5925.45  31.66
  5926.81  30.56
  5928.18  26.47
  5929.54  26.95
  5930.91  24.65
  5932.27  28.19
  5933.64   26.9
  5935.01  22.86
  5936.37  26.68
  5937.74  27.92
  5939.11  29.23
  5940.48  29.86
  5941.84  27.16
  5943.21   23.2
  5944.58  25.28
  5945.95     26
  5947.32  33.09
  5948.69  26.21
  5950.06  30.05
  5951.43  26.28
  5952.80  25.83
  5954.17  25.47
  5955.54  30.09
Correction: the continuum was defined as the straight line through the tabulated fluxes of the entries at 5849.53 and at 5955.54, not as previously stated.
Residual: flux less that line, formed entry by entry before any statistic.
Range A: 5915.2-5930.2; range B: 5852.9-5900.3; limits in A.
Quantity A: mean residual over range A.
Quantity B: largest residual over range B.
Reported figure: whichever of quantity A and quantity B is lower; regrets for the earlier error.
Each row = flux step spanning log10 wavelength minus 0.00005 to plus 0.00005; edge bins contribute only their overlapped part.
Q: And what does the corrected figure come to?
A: -3.5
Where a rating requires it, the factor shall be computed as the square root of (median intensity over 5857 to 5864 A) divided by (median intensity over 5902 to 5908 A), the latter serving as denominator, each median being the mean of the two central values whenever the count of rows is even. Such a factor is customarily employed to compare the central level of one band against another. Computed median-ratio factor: 1.03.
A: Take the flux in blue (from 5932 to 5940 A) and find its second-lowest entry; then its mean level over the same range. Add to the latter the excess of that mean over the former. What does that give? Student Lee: 27.2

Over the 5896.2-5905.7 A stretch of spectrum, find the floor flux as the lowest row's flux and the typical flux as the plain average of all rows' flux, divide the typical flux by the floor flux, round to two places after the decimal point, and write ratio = 1.17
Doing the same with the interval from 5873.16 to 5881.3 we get 1.11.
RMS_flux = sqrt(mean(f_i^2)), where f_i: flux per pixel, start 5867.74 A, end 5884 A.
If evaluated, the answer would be 28.4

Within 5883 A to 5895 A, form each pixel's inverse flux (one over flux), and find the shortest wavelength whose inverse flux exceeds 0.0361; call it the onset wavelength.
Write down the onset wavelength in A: 5884.66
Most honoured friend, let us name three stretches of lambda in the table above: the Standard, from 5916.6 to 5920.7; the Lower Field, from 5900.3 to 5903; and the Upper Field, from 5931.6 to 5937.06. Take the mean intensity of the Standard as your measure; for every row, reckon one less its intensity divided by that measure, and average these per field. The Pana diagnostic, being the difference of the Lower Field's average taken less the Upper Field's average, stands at -0.03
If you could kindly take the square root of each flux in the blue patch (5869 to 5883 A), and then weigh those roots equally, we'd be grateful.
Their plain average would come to 5.31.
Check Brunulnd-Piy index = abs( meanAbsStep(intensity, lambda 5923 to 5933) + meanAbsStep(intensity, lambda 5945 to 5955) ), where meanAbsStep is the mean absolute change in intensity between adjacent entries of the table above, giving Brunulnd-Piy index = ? 6.8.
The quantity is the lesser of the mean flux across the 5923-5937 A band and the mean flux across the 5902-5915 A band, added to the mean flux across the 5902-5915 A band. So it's 50.7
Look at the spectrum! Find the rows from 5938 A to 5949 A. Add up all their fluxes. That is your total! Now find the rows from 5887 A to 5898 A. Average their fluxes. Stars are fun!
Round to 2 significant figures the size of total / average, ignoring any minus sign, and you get 9.4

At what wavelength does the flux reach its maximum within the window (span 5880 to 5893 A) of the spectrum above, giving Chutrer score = 5883.30 A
